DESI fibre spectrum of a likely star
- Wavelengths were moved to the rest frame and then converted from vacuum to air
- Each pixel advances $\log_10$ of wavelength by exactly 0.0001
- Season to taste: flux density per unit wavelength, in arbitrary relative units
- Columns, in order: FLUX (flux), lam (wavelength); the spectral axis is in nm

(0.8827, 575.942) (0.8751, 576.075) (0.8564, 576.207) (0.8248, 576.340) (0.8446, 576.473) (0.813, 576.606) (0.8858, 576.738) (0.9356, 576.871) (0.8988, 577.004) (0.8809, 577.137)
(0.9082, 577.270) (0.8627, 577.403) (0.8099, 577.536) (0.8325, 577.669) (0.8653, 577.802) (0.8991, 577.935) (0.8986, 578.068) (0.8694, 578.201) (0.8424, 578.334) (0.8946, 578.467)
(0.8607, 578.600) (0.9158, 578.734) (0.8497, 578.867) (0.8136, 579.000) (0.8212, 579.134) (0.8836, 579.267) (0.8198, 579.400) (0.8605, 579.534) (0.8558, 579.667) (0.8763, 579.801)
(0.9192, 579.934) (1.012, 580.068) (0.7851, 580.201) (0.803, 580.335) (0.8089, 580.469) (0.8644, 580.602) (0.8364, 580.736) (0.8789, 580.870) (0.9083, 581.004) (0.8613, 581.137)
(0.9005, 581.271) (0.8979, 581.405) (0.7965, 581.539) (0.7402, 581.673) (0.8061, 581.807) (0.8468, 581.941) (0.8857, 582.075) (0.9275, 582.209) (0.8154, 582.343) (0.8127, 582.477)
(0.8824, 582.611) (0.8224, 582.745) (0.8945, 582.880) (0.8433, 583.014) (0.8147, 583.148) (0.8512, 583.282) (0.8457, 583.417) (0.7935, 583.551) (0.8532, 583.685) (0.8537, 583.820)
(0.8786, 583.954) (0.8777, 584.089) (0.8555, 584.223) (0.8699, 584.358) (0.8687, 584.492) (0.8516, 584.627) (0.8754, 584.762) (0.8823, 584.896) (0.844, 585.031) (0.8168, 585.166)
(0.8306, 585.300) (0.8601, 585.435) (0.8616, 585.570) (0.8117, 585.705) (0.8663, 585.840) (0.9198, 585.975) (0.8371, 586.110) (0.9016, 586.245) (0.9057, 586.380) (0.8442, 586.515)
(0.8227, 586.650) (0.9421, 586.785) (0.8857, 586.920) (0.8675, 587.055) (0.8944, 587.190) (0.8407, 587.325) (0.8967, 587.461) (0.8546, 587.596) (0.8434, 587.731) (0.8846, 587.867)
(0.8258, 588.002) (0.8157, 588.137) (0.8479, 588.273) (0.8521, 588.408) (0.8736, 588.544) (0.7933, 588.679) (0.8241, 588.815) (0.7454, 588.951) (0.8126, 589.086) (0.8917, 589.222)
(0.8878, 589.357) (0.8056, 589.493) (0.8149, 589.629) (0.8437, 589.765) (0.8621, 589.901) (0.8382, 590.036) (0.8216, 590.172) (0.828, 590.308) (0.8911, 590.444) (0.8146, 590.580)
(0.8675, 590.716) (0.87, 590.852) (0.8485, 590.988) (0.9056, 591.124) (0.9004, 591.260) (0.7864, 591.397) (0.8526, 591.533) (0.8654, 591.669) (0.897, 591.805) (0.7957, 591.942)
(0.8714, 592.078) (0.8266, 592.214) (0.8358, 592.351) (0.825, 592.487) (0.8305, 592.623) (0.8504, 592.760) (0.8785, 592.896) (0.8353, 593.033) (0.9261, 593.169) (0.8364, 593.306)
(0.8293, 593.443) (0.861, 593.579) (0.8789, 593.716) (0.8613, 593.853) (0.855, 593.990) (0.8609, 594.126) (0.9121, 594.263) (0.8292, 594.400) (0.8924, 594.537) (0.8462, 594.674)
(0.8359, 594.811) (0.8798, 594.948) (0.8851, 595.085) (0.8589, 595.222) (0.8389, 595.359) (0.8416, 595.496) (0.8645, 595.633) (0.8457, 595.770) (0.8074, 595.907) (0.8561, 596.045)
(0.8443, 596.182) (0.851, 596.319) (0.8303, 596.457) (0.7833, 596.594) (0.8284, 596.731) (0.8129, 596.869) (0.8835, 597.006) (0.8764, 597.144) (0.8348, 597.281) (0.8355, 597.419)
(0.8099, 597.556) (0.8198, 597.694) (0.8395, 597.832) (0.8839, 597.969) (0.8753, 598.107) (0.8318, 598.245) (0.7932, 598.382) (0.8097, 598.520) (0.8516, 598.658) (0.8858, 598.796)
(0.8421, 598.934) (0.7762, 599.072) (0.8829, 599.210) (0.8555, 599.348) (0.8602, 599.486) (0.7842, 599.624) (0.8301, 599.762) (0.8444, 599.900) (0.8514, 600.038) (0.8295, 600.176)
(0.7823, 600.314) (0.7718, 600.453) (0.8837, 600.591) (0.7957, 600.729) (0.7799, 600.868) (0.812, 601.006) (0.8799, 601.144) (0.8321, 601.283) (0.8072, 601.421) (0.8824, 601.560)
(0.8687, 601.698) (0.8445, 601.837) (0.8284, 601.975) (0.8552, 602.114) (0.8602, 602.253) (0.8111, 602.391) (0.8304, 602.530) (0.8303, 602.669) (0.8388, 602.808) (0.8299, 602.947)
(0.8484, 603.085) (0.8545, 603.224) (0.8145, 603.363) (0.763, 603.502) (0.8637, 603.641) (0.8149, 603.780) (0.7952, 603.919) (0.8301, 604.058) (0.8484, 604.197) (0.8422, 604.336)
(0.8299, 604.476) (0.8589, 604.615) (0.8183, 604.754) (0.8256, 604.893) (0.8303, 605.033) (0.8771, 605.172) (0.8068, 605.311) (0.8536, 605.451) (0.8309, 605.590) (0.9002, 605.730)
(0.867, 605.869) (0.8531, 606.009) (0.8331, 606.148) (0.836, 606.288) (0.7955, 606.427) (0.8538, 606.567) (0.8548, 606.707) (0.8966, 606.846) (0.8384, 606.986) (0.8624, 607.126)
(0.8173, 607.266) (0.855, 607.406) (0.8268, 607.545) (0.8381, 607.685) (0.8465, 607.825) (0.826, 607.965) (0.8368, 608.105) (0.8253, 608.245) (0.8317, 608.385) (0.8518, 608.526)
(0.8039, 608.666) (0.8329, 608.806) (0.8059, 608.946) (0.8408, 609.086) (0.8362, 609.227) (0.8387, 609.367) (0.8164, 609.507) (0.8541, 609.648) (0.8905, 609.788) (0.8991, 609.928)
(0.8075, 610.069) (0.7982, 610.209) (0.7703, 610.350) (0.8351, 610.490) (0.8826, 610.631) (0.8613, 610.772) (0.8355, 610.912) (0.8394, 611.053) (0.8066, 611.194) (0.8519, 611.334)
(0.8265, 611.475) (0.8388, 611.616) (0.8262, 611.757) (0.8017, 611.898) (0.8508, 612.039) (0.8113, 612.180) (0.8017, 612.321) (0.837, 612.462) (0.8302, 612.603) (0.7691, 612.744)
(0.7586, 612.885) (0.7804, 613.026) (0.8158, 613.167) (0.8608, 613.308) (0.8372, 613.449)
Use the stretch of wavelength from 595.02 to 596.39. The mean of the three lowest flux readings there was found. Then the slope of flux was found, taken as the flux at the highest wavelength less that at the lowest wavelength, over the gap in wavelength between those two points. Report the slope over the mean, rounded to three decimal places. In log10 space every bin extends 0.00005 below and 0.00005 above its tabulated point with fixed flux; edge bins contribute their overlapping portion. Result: -0.033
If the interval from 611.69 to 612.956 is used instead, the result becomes -0.077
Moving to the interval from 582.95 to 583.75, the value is 0.018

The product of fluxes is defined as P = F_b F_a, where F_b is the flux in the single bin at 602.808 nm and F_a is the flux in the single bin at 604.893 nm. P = 0.693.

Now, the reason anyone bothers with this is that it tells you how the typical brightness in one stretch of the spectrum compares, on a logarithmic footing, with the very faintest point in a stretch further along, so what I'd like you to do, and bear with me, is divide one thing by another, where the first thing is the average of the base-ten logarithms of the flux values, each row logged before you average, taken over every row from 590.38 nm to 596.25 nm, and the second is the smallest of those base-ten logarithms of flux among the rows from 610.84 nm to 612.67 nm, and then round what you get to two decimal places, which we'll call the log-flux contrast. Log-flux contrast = 0.71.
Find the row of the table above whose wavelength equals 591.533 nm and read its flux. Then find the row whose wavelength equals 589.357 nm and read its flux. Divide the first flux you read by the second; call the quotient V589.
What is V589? 0.96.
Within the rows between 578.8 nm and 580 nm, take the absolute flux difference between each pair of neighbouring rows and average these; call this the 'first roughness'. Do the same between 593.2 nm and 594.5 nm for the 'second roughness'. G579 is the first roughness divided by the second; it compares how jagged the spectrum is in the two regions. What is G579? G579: 1.3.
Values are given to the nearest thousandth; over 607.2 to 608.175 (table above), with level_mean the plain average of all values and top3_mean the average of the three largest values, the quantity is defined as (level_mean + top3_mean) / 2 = 0.841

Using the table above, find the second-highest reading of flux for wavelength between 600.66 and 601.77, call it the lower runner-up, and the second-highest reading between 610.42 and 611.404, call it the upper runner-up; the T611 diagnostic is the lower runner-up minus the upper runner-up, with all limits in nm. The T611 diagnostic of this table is 0.019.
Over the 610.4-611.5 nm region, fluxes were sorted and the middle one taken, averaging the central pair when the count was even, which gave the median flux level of 0.837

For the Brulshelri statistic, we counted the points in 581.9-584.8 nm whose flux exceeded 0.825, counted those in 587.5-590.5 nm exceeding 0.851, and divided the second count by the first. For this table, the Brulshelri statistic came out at 0.47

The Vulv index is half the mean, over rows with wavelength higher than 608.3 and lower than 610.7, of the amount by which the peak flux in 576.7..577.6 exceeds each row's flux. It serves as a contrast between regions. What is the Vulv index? 0.050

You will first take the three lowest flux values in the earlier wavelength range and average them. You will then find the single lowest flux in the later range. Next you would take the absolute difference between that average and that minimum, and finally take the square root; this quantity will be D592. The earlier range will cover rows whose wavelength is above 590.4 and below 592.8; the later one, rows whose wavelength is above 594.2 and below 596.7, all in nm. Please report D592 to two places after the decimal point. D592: 0.12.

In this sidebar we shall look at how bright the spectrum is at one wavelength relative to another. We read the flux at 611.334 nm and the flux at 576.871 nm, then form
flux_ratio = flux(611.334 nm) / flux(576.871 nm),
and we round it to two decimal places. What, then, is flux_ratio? 0.91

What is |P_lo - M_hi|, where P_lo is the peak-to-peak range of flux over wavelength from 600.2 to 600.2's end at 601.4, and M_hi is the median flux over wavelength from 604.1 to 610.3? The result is 0.726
